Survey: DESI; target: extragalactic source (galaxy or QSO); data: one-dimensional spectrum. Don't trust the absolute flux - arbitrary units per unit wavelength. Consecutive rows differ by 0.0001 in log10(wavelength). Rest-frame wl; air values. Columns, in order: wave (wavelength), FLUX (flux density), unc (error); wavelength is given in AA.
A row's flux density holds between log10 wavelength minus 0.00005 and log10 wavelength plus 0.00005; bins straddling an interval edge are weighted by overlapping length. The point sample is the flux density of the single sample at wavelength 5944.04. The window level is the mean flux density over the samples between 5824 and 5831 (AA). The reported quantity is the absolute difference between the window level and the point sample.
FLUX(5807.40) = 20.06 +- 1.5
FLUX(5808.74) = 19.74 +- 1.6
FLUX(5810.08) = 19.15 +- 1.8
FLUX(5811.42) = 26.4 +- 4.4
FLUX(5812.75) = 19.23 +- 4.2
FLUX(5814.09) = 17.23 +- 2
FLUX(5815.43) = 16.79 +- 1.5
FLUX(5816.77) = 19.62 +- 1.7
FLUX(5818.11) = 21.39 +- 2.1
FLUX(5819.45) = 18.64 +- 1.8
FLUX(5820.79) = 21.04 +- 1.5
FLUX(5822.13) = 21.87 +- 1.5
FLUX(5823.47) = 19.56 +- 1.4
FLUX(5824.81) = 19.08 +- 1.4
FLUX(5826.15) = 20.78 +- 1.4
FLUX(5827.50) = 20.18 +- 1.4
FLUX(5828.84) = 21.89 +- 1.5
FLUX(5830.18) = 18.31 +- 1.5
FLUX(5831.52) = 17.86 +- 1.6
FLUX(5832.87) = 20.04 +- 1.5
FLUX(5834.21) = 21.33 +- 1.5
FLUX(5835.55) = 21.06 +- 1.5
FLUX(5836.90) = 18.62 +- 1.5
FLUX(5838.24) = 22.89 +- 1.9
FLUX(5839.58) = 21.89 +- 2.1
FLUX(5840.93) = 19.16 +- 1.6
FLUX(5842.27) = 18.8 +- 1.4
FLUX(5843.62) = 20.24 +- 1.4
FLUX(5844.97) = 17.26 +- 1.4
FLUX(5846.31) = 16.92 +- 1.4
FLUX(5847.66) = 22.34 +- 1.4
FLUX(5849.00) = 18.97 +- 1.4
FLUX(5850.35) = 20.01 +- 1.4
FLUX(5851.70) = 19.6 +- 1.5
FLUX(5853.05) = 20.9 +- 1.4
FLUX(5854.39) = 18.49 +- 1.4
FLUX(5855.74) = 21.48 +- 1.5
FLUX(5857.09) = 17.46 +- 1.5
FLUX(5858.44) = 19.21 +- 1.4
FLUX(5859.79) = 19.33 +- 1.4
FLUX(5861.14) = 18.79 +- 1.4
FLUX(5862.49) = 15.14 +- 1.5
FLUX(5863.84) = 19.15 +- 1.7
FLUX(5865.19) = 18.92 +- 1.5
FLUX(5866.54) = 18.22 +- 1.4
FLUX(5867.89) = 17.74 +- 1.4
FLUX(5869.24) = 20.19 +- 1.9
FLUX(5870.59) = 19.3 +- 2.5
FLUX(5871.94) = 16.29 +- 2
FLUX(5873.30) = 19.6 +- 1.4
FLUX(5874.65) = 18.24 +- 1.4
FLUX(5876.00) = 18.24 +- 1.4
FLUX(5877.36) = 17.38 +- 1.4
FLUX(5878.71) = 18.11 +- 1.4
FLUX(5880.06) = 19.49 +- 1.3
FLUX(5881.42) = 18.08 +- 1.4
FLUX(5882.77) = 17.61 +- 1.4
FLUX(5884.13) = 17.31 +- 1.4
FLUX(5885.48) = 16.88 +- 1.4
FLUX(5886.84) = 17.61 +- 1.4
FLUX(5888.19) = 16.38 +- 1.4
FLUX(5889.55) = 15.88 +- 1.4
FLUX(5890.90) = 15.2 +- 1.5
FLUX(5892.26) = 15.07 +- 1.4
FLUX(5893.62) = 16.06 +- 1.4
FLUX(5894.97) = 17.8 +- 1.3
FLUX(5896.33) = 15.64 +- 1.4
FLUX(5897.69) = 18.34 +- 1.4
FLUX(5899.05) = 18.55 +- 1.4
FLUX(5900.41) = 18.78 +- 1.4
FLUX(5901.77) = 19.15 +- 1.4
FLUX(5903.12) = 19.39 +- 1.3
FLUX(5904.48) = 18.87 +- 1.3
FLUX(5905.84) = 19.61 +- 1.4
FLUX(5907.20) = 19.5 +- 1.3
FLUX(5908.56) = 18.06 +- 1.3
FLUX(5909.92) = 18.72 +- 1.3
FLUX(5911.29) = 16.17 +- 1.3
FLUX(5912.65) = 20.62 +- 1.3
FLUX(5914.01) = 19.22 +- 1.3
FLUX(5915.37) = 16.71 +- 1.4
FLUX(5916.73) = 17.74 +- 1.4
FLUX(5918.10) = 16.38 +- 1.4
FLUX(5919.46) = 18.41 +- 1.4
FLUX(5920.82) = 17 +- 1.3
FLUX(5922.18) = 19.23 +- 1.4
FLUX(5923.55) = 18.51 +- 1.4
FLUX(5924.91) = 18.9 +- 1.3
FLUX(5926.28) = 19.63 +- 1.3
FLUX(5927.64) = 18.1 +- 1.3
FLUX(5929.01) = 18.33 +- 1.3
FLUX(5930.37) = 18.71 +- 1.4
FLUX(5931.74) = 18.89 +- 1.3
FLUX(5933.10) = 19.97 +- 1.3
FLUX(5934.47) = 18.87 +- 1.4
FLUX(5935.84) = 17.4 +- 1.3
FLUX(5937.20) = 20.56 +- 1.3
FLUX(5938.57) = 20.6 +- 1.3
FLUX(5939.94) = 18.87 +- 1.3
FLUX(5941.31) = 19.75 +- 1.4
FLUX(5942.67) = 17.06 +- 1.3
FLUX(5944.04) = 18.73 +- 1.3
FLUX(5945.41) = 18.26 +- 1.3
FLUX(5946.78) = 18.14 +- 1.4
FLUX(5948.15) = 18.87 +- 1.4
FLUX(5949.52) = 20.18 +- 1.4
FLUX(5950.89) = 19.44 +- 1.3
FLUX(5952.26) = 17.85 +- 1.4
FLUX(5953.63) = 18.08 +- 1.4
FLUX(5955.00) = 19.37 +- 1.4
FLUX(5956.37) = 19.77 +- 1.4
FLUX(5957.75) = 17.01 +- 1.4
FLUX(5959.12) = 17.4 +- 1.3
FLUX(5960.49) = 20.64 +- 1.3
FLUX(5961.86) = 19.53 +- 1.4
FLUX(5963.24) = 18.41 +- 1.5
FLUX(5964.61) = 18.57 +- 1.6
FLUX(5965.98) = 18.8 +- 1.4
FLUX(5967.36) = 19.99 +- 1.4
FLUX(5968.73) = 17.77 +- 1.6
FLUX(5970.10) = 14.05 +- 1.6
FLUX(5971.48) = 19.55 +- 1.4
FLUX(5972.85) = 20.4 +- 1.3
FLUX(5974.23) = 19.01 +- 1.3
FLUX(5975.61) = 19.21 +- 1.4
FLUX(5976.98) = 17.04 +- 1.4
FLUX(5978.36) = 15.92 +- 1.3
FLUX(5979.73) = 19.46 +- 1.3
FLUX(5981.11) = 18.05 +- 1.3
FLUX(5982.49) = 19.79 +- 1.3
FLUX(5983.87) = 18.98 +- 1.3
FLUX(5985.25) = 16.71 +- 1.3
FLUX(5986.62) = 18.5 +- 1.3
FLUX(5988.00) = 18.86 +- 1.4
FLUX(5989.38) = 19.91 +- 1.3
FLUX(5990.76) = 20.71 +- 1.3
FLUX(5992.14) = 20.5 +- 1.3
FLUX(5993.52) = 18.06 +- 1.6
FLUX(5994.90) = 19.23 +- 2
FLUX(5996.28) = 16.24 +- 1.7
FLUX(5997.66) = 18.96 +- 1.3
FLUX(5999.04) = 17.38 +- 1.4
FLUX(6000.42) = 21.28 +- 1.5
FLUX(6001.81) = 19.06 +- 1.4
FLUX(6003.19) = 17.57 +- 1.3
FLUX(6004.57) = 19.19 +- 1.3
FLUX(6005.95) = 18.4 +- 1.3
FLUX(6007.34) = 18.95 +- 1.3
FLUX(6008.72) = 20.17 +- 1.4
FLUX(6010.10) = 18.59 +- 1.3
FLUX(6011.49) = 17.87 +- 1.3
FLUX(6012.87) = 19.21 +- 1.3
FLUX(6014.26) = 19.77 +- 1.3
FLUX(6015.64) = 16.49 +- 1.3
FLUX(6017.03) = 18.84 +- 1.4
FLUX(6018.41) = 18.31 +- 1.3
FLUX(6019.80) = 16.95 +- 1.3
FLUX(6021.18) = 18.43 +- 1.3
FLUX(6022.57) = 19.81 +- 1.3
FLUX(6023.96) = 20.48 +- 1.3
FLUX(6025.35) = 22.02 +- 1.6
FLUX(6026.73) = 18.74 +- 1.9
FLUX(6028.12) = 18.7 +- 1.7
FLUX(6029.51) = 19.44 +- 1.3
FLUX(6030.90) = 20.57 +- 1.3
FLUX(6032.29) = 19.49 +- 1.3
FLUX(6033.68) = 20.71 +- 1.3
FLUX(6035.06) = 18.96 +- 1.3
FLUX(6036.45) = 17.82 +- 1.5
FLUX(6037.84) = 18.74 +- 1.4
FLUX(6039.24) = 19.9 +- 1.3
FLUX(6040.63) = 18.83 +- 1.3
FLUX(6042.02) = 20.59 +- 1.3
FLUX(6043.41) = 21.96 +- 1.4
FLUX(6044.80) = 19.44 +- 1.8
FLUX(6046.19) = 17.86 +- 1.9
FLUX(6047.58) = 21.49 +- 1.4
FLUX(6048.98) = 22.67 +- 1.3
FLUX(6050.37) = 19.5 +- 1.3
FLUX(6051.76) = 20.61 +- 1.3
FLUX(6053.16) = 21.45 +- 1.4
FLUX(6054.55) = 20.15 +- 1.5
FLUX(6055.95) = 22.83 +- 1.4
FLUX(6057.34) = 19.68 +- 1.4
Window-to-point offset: 1.3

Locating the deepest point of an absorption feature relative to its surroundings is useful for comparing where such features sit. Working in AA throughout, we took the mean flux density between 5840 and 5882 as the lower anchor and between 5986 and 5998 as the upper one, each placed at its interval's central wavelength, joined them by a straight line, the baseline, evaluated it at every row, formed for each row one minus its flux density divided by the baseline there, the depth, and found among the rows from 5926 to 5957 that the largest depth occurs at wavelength 5942.67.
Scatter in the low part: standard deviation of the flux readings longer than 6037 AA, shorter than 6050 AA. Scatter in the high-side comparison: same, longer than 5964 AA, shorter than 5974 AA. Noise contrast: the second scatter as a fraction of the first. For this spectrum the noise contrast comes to 1.3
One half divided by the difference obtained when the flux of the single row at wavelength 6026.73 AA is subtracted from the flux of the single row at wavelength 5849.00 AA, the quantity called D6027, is 2.2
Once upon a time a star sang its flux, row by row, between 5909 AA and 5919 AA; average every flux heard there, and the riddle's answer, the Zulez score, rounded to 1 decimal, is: 17.9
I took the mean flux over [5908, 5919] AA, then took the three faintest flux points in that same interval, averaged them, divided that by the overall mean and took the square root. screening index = 0.956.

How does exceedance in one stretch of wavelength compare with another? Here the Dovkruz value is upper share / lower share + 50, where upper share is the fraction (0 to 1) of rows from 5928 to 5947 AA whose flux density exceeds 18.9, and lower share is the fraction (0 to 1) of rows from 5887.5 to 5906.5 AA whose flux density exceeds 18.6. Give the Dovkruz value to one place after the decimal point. 50.8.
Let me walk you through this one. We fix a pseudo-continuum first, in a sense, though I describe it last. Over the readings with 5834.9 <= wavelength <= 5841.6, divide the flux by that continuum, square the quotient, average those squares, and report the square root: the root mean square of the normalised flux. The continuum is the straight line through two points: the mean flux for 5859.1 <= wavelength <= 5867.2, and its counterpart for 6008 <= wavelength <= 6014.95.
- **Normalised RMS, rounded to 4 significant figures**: 1.148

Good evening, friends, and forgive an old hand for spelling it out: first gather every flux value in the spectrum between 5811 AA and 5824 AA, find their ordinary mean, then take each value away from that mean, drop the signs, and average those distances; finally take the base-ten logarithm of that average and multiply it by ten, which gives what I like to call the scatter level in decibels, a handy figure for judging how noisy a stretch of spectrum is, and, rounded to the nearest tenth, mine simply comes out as 3.0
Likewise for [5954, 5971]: 1.0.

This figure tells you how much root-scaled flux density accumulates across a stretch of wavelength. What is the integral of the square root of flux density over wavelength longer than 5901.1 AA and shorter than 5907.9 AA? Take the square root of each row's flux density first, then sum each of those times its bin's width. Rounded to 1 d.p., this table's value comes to 29.9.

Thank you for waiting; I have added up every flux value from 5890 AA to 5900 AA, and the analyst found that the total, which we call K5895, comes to 117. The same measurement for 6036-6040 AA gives 56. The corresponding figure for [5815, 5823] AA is 119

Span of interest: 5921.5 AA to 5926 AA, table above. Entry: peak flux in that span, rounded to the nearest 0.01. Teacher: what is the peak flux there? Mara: 19.23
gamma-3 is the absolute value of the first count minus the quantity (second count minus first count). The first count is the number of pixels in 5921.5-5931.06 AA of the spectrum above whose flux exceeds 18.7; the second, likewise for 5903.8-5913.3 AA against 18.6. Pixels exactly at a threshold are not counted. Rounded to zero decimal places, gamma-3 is 3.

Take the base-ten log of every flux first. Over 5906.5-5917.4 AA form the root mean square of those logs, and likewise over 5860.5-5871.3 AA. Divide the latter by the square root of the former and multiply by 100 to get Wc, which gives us 113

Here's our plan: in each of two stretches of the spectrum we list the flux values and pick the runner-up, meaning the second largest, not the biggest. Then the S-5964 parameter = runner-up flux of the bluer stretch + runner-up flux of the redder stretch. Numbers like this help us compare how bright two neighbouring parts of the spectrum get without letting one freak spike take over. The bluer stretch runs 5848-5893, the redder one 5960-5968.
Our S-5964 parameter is 40.9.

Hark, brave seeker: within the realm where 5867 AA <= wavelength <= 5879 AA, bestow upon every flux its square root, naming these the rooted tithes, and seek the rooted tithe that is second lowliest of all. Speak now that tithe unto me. 4.17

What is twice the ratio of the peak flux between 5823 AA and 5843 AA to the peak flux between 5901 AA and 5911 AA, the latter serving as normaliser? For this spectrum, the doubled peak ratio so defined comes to 2.3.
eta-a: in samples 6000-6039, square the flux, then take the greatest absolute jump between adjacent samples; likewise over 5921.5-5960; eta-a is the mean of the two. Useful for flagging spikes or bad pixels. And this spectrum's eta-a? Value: 127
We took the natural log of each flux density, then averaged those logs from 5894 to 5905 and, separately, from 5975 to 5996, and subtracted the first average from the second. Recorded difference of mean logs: 0.022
